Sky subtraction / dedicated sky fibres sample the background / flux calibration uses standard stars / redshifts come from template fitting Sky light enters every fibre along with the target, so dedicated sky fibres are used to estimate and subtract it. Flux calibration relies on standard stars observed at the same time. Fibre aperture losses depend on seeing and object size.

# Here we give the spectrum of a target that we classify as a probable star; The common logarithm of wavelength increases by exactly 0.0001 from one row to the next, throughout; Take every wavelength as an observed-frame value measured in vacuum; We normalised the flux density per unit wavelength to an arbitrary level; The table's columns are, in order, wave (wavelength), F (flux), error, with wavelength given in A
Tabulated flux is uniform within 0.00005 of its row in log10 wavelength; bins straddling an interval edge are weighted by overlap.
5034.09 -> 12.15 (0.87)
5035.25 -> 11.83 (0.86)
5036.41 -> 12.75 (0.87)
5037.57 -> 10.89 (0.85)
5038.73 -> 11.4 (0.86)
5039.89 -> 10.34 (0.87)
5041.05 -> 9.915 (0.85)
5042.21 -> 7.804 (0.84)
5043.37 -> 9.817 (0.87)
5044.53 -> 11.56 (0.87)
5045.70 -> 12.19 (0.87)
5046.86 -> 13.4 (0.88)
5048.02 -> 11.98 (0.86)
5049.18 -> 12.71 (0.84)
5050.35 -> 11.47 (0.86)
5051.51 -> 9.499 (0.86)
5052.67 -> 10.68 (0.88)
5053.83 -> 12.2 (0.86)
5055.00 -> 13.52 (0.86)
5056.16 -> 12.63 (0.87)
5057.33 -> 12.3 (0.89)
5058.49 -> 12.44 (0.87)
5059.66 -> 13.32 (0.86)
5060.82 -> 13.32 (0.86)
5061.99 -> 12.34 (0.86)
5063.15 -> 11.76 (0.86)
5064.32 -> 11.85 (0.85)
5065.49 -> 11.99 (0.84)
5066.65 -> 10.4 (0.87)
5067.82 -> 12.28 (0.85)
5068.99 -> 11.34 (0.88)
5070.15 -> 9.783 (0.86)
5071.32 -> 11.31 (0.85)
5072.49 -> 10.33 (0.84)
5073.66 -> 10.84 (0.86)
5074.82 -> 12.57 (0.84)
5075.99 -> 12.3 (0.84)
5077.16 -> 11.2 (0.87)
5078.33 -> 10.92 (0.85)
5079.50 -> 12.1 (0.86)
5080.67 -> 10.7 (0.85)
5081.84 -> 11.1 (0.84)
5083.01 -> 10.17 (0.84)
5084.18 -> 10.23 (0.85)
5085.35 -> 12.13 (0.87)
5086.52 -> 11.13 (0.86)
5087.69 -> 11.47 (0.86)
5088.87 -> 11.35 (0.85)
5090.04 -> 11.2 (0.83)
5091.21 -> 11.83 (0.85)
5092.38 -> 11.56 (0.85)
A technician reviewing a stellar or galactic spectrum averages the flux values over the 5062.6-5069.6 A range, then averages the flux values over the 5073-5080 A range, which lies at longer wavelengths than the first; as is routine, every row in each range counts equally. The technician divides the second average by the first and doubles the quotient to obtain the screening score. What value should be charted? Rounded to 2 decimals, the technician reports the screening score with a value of 2.01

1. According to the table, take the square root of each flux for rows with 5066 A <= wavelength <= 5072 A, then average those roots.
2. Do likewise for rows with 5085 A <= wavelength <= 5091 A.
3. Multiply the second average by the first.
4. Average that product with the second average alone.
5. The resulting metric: 7.31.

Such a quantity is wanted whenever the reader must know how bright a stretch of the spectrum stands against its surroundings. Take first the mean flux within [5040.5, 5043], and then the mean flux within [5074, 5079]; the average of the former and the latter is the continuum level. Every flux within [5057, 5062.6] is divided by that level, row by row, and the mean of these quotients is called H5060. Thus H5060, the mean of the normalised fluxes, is 1.24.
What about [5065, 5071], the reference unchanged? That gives 1.08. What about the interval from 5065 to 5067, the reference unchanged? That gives 1.09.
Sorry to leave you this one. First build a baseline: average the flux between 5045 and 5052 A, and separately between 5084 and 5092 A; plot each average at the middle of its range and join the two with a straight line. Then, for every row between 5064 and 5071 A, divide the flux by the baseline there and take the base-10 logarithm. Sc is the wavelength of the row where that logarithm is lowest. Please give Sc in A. 5070.15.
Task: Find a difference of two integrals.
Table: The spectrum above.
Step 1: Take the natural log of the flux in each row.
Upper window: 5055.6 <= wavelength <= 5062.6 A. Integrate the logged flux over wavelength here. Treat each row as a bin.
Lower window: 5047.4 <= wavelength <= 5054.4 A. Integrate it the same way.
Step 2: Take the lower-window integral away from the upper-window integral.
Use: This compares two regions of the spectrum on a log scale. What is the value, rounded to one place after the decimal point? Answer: 0.8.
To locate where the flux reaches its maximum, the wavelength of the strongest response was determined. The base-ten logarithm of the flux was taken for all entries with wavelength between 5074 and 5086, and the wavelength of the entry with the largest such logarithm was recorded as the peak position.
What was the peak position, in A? 5074.82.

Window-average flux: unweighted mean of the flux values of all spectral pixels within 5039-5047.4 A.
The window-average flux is 10.7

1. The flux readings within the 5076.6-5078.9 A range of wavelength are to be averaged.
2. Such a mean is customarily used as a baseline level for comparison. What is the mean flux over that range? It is 11.1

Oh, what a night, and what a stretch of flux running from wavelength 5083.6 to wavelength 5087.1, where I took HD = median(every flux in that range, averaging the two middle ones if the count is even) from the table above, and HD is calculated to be 11.1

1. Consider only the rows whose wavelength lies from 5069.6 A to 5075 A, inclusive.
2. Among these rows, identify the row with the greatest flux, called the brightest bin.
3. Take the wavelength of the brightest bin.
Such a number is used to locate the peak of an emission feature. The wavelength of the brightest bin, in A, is 5074.82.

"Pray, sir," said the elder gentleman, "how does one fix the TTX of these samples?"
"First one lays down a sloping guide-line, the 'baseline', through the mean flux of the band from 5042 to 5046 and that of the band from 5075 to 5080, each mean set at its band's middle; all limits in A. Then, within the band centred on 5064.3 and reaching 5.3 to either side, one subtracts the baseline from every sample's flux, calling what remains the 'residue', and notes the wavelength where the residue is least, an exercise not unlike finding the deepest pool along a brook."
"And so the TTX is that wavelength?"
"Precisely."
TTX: 5066.65 A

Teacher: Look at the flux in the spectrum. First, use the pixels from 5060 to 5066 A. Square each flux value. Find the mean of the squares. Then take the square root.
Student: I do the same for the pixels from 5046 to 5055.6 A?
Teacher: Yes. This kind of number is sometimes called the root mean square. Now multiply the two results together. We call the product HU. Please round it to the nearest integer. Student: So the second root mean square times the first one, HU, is 147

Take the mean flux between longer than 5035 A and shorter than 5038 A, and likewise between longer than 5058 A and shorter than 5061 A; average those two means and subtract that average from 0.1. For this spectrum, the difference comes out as -12.3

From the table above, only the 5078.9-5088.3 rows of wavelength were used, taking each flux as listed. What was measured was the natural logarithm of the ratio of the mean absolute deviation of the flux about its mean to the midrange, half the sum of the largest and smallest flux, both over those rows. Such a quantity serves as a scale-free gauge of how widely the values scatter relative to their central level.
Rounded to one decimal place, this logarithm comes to -3.0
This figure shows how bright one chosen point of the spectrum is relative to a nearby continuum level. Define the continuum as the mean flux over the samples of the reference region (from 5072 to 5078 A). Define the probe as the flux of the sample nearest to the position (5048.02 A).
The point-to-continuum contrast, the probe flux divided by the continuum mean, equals 1.05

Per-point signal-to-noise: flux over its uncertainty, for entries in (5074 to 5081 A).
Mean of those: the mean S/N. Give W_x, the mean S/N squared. 187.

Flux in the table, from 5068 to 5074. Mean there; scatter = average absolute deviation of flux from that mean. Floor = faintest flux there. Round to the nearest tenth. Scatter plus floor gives 10.3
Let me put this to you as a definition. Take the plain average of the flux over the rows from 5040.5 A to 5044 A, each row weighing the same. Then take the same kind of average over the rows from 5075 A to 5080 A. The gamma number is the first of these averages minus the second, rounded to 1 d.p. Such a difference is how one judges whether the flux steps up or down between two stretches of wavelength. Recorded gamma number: -2.5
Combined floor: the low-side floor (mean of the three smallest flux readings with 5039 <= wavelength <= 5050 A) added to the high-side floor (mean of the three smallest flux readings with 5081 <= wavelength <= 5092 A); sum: 19.7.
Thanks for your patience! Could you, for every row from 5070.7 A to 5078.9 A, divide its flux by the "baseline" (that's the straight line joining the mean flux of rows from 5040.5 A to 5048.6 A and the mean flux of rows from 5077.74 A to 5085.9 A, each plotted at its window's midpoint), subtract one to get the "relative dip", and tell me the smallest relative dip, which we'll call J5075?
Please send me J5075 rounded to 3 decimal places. -0.063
